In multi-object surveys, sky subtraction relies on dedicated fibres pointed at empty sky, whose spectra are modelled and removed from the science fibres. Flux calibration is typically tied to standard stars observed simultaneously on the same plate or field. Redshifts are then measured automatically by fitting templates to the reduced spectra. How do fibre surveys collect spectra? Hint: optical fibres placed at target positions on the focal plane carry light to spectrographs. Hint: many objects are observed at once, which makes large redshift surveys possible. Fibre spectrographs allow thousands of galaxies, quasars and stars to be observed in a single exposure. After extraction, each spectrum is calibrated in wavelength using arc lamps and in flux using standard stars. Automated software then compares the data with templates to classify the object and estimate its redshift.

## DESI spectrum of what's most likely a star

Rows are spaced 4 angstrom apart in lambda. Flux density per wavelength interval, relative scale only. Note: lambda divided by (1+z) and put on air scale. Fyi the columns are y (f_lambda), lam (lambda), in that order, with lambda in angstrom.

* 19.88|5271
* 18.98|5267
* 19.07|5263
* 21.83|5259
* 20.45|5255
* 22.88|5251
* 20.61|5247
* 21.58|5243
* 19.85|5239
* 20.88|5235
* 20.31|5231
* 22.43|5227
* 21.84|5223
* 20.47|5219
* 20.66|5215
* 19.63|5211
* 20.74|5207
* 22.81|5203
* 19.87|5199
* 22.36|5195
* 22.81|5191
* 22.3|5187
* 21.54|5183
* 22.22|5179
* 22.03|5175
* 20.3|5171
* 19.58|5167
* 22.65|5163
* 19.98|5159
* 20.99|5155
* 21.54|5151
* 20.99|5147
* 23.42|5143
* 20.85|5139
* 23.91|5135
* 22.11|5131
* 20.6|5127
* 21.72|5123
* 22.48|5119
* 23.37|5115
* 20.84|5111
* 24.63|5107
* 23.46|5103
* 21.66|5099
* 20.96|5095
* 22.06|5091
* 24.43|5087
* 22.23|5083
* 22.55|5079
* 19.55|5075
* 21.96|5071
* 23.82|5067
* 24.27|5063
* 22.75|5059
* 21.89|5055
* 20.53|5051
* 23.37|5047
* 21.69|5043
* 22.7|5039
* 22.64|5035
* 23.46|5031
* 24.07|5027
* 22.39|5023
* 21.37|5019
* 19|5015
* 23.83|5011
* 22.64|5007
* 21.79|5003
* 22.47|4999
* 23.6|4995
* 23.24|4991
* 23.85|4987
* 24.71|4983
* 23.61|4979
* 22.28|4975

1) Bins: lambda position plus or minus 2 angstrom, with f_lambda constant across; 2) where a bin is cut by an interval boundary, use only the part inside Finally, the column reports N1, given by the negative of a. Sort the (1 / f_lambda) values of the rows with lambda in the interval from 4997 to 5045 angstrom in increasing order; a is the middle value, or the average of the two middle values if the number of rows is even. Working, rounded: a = 0.0443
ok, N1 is -0.0443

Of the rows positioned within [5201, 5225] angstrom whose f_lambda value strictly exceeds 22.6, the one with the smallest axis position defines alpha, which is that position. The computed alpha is 5203 angstrom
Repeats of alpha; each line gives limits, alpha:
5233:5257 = 5251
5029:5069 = 5031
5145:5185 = 5163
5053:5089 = 5059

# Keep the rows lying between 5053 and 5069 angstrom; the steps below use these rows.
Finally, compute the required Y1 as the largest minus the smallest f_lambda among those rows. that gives 2.4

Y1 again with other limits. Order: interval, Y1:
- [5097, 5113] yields 3.8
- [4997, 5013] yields 2.0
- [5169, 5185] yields 1.9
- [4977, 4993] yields 1.5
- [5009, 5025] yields 4.8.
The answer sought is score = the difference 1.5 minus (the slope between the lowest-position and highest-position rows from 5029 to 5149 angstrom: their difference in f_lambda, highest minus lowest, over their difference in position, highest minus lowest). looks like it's 1.52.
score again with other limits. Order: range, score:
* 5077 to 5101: 1.54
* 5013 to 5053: 1.46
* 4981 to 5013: 1.53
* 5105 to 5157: 1.58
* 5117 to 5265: 1.52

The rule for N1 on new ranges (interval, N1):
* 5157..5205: -0.0452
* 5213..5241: -0.0484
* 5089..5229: -0.0460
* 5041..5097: -0.0452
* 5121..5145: -0.0456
